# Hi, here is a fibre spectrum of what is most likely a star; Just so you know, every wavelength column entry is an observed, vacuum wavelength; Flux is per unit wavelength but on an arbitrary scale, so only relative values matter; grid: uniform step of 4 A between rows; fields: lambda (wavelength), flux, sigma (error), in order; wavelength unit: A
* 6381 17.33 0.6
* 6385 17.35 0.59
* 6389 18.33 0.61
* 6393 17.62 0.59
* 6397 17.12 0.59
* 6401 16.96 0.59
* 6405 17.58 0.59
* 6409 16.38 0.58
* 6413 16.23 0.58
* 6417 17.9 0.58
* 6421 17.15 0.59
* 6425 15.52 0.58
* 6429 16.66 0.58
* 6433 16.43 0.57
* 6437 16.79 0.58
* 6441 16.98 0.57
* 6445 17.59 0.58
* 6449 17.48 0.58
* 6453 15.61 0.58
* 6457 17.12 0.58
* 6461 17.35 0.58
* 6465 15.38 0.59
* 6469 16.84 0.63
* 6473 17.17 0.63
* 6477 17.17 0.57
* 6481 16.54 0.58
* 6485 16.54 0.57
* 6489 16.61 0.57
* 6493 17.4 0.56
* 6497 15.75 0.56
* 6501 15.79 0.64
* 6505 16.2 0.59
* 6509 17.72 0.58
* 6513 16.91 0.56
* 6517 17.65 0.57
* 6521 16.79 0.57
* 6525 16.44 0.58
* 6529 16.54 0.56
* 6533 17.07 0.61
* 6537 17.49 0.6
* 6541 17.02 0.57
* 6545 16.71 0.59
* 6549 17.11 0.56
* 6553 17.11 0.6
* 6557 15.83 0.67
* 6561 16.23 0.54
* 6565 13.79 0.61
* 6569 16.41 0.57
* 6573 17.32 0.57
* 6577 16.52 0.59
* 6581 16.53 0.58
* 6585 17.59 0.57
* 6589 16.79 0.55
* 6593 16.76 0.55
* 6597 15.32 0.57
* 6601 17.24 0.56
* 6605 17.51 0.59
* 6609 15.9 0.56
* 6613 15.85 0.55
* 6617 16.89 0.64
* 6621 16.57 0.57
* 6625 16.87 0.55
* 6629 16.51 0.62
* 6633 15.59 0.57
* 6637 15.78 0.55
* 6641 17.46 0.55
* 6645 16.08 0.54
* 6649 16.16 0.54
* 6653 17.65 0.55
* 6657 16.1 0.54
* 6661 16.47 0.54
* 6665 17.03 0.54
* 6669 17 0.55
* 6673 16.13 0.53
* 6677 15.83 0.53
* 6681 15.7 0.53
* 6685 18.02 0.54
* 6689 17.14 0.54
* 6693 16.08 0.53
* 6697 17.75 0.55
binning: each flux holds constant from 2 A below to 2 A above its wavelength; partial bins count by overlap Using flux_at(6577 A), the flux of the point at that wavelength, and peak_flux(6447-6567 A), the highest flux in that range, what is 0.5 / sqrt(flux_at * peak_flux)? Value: 0.0292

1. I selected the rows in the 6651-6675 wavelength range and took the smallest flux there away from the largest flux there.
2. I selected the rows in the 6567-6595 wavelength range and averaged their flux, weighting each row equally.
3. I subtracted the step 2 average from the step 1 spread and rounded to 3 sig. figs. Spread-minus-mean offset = -15.3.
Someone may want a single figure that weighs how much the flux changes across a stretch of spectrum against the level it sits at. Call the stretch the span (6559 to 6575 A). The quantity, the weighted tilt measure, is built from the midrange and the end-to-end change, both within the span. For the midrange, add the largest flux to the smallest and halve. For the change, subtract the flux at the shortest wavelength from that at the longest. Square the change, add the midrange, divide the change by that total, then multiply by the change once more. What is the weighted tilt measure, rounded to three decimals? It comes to 0.071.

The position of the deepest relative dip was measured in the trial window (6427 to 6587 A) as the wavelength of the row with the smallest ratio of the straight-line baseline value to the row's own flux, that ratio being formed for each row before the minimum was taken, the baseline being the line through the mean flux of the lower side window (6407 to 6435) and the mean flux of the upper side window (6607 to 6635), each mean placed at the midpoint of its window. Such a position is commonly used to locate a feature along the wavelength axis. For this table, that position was 6509 A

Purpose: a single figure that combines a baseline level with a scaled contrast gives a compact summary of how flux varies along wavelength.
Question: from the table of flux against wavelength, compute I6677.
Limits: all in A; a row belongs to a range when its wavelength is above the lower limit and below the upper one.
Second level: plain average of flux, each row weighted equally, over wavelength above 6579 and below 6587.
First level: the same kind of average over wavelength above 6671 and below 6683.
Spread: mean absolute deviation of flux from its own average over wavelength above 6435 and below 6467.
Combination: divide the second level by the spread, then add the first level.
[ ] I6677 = 42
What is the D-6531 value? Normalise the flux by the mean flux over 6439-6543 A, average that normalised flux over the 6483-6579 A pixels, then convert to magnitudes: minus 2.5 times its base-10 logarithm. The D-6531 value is 0.012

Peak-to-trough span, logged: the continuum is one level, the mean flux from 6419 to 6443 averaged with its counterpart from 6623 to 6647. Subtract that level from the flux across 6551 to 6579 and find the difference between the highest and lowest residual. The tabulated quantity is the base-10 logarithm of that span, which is 0.5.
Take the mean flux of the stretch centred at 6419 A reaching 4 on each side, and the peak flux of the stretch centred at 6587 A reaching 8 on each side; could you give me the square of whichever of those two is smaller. 307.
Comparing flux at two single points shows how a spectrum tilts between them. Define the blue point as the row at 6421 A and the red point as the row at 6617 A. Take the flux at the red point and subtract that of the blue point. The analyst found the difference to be -0.3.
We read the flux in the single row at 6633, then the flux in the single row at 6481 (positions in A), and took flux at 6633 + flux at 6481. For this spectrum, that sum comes 32.1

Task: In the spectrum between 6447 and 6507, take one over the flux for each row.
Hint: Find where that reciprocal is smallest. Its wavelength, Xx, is 6449 A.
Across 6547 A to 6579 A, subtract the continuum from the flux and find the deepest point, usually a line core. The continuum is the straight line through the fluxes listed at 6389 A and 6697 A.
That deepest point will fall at 6565 A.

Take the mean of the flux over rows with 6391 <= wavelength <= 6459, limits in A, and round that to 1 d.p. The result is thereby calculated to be 16.9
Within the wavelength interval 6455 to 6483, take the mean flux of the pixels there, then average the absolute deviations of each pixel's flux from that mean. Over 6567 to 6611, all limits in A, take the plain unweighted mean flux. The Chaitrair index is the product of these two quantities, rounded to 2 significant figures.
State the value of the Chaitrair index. 8.0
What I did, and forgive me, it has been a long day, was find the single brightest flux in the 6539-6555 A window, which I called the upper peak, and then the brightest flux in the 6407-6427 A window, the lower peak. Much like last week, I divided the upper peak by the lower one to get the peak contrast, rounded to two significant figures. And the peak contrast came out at 0.96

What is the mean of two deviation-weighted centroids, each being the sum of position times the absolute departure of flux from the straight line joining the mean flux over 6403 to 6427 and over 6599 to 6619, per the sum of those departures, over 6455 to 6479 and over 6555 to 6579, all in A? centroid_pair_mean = 6515.5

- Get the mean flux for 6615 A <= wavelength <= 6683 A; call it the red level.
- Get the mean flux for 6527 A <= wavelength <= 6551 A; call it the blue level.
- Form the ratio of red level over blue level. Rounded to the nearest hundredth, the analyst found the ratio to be 0.97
